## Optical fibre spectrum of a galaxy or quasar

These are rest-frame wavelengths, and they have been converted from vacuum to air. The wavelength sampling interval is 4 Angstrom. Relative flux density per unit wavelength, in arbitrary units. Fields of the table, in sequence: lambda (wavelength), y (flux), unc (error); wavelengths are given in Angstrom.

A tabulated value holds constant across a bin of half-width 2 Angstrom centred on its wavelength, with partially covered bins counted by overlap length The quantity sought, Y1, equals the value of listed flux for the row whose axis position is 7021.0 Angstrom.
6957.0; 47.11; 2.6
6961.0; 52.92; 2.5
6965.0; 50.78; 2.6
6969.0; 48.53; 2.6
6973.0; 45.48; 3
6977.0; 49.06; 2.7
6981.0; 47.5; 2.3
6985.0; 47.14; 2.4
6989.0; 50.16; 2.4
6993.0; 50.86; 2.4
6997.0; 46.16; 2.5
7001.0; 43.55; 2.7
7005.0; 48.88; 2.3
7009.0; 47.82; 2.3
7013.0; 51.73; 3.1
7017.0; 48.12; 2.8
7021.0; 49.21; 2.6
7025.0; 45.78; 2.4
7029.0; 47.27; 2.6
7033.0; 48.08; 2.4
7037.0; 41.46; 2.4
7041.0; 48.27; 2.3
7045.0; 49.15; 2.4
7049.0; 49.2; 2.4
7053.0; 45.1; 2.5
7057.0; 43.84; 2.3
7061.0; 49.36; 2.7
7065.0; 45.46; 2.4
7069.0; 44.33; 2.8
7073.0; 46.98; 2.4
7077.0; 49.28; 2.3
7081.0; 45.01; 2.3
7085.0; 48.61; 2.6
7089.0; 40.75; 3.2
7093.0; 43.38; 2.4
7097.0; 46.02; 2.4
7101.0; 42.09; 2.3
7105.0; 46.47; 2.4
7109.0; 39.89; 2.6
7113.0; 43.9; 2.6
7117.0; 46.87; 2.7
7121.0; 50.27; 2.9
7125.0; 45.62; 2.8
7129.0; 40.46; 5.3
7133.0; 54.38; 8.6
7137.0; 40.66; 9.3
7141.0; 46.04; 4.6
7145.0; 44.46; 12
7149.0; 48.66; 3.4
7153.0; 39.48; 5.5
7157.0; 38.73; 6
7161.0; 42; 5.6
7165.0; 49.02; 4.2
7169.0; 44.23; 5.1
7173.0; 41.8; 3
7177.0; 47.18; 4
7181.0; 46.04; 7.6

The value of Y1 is 49.21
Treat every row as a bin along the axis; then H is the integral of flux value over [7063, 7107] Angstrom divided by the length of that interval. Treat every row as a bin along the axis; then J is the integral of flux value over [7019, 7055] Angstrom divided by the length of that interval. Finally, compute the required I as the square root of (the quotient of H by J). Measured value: 0.98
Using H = 45.3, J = 47.1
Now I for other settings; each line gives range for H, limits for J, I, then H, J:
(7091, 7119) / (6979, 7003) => 0.96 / 44.1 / 47.6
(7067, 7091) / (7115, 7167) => 1.01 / 45.8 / 45.1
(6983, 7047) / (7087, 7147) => 1.03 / 47.7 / 44.8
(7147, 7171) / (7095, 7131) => 0.99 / 43.7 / 44.6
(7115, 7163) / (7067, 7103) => 1.00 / 44.8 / 45.2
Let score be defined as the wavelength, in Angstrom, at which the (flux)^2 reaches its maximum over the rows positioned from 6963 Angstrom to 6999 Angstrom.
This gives 6993.0 Angstrom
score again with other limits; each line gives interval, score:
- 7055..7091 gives 7061.0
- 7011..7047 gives 7013.0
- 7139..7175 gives 7165.0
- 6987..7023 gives 7013.0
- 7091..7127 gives 7121.0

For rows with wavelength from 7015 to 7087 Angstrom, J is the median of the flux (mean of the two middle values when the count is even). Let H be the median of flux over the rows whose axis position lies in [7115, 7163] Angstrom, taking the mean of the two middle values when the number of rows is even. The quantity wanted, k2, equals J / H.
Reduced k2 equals 1.06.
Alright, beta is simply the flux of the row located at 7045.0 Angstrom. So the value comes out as 49.15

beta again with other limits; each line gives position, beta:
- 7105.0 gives 46.47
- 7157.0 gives 38.73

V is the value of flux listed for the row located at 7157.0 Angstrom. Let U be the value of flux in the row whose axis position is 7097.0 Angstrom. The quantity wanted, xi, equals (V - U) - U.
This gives -53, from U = 46.02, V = 38.73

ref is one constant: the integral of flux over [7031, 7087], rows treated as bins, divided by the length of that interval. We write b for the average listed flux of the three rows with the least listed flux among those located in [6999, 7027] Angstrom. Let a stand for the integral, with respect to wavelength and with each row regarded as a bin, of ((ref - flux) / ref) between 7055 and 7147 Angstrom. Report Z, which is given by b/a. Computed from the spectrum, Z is 18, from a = 2.6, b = 45.7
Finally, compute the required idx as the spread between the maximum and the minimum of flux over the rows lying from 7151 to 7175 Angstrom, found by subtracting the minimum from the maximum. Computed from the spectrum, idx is 10.3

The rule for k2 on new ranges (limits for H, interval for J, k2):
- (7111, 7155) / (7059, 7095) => 1.00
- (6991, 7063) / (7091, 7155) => 0.94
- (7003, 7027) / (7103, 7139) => 0.94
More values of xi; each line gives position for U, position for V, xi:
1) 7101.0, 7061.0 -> -35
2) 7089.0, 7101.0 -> -39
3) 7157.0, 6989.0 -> -27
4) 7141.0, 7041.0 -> -44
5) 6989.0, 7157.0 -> -62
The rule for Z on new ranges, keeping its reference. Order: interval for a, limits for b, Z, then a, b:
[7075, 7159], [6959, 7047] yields 13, 3.4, 43.5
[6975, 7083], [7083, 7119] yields -28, -1.5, 40.9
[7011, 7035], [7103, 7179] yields -47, -0.8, 39.4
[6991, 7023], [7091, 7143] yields -38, -1.1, 40.3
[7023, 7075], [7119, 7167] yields 148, 0.3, 39.6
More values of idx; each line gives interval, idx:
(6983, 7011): 7.3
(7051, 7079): 5.5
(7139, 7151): 4.2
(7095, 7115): 6.6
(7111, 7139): 13.9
